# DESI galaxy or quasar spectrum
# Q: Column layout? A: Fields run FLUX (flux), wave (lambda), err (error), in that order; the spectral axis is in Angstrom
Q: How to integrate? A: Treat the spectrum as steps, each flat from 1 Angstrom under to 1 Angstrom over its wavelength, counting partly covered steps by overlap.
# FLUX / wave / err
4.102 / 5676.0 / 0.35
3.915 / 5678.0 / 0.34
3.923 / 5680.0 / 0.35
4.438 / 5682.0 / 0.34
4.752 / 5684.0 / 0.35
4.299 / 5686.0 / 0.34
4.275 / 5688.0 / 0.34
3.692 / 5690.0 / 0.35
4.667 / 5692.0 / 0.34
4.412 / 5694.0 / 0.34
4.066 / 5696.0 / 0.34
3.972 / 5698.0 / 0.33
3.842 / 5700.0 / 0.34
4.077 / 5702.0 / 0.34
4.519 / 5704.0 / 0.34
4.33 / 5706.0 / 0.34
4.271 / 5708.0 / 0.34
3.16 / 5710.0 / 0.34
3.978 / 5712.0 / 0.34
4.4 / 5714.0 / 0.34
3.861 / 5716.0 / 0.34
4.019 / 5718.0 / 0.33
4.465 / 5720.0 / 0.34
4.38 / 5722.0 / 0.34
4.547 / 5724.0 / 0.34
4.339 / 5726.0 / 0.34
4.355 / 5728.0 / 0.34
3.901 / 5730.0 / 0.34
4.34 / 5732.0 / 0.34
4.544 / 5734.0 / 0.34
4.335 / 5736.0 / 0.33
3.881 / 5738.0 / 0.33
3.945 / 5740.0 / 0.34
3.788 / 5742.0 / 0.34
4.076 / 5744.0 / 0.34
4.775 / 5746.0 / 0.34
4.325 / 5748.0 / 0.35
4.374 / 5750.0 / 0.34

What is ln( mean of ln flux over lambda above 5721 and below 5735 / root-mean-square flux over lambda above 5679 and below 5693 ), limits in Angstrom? -1.08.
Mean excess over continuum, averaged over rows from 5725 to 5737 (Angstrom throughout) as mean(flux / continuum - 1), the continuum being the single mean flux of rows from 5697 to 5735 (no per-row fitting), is 0.031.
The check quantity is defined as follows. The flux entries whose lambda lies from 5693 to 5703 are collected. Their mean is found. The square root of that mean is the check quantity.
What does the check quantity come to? 2.018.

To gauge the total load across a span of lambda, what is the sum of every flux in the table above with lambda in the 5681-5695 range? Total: 30.5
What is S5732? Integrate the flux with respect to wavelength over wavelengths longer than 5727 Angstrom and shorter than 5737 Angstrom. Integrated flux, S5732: 43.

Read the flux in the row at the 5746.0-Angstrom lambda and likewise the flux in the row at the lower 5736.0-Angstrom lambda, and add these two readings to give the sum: 9.1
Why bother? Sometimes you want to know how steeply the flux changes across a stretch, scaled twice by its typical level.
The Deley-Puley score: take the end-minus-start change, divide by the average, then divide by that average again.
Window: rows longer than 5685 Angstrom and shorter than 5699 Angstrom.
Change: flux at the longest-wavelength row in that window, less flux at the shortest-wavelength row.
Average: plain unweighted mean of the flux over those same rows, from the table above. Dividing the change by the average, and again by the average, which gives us -0.019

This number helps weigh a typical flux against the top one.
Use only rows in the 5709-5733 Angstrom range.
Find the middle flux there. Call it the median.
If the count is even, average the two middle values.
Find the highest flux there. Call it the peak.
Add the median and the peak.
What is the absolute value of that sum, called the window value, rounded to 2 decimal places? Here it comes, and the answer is 8.89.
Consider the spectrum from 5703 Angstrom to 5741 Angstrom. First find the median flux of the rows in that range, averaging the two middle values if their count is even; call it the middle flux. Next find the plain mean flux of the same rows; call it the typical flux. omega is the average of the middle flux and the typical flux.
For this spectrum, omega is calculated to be 4.26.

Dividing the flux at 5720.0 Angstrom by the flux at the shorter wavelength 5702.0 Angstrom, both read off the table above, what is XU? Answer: 1.10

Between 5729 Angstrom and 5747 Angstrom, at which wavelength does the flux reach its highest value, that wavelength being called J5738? 5746.0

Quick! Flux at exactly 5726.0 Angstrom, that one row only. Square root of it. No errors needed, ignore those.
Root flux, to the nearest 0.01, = 2.08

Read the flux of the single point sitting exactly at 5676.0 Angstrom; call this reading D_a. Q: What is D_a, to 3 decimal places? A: 4.102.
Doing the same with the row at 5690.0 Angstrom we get 3.692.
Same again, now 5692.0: 4.667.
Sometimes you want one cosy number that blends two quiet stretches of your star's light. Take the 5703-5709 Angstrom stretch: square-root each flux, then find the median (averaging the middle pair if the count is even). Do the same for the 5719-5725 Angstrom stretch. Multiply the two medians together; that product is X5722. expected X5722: 4.40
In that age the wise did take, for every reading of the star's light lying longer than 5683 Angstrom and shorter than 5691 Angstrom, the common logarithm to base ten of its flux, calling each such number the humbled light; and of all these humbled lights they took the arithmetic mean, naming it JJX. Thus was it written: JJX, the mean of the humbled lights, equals 0.627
